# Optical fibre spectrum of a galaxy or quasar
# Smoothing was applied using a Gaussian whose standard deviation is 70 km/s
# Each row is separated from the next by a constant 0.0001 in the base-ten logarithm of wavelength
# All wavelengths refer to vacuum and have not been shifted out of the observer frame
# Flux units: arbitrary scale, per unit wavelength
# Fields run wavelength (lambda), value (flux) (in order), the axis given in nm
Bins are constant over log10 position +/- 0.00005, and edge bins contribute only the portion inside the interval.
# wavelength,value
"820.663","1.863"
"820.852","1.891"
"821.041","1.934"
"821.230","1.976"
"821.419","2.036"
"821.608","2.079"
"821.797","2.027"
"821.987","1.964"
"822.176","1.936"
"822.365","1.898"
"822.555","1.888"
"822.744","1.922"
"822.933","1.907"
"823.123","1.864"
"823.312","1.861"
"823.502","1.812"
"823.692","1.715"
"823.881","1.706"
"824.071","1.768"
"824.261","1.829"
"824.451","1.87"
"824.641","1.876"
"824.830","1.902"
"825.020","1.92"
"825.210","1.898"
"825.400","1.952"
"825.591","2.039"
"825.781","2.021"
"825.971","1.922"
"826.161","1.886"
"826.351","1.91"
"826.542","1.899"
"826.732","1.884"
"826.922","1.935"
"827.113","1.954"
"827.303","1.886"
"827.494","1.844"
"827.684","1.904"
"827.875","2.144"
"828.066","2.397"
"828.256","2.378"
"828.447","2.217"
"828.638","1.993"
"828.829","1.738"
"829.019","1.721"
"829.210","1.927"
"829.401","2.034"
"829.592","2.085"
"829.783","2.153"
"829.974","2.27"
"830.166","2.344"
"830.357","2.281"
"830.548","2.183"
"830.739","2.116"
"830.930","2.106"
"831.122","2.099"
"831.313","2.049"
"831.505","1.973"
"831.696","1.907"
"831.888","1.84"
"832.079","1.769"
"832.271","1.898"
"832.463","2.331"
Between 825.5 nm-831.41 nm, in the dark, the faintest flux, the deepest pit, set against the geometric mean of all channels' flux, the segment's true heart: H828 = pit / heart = 0.846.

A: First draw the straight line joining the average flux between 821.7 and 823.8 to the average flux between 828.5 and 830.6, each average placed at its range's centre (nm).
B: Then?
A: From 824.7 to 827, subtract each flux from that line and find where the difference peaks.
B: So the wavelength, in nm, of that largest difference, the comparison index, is 826.732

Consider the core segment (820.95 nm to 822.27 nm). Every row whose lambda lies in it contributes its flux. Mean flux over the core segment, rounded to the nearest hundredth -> 1.99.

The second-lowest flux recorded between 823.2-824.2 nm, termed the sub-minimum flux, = 1.715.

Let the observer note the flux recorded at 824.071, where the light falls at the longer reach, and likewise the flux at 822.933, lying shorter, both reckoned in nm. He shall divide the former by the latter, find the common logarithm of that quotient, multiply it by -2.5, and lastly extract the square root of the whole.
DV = 0.29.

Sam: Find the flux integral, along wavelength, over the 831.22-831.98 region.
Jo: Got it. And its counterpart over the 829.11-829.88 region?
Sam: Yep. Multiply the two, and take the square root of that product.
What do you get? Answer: 1.53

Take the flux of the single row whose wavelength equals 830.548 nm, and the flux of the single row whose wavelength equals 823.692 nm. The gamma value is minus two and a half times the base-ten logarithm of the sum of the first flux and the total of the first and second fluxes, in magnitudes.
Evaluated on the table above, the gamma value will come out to -1.96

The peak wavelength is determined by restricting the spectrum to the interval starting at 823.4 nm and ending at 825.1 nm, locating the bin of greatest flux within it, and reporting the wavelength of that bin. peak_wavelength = 825.020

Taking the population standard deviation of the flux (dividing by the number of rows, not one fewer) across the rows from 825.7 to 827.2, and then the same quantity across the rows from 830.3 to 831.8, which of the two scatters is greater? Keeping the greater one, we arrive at 0.11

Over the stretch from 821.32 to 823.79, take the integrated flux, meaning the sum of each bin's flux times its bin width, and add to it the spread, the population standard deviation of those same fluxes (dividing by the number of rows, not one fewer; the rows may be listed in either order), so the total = 4.8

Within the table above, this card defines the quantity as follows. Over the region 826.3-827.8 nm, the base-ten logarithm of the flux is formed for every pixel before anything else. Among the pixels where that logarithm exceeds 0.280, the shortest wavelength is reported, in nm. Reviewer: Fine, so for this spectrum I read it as 826.351 nm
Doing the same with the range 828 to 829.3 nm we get 828.066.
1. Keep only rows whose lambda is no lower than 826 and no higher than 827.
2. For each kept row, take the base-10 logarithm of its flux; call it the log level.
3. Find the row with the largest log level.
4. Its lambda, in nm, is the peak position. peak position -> 826.922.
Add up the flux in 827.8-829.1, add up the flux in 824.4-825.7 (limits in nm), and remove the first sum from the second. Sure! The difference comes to -1.1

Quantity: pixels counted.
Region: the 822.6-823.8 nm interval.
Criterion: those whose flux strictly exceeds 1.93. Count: 0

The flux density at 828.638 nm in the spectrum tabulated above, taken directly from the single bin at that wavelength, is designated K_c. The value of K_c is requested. 1.993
